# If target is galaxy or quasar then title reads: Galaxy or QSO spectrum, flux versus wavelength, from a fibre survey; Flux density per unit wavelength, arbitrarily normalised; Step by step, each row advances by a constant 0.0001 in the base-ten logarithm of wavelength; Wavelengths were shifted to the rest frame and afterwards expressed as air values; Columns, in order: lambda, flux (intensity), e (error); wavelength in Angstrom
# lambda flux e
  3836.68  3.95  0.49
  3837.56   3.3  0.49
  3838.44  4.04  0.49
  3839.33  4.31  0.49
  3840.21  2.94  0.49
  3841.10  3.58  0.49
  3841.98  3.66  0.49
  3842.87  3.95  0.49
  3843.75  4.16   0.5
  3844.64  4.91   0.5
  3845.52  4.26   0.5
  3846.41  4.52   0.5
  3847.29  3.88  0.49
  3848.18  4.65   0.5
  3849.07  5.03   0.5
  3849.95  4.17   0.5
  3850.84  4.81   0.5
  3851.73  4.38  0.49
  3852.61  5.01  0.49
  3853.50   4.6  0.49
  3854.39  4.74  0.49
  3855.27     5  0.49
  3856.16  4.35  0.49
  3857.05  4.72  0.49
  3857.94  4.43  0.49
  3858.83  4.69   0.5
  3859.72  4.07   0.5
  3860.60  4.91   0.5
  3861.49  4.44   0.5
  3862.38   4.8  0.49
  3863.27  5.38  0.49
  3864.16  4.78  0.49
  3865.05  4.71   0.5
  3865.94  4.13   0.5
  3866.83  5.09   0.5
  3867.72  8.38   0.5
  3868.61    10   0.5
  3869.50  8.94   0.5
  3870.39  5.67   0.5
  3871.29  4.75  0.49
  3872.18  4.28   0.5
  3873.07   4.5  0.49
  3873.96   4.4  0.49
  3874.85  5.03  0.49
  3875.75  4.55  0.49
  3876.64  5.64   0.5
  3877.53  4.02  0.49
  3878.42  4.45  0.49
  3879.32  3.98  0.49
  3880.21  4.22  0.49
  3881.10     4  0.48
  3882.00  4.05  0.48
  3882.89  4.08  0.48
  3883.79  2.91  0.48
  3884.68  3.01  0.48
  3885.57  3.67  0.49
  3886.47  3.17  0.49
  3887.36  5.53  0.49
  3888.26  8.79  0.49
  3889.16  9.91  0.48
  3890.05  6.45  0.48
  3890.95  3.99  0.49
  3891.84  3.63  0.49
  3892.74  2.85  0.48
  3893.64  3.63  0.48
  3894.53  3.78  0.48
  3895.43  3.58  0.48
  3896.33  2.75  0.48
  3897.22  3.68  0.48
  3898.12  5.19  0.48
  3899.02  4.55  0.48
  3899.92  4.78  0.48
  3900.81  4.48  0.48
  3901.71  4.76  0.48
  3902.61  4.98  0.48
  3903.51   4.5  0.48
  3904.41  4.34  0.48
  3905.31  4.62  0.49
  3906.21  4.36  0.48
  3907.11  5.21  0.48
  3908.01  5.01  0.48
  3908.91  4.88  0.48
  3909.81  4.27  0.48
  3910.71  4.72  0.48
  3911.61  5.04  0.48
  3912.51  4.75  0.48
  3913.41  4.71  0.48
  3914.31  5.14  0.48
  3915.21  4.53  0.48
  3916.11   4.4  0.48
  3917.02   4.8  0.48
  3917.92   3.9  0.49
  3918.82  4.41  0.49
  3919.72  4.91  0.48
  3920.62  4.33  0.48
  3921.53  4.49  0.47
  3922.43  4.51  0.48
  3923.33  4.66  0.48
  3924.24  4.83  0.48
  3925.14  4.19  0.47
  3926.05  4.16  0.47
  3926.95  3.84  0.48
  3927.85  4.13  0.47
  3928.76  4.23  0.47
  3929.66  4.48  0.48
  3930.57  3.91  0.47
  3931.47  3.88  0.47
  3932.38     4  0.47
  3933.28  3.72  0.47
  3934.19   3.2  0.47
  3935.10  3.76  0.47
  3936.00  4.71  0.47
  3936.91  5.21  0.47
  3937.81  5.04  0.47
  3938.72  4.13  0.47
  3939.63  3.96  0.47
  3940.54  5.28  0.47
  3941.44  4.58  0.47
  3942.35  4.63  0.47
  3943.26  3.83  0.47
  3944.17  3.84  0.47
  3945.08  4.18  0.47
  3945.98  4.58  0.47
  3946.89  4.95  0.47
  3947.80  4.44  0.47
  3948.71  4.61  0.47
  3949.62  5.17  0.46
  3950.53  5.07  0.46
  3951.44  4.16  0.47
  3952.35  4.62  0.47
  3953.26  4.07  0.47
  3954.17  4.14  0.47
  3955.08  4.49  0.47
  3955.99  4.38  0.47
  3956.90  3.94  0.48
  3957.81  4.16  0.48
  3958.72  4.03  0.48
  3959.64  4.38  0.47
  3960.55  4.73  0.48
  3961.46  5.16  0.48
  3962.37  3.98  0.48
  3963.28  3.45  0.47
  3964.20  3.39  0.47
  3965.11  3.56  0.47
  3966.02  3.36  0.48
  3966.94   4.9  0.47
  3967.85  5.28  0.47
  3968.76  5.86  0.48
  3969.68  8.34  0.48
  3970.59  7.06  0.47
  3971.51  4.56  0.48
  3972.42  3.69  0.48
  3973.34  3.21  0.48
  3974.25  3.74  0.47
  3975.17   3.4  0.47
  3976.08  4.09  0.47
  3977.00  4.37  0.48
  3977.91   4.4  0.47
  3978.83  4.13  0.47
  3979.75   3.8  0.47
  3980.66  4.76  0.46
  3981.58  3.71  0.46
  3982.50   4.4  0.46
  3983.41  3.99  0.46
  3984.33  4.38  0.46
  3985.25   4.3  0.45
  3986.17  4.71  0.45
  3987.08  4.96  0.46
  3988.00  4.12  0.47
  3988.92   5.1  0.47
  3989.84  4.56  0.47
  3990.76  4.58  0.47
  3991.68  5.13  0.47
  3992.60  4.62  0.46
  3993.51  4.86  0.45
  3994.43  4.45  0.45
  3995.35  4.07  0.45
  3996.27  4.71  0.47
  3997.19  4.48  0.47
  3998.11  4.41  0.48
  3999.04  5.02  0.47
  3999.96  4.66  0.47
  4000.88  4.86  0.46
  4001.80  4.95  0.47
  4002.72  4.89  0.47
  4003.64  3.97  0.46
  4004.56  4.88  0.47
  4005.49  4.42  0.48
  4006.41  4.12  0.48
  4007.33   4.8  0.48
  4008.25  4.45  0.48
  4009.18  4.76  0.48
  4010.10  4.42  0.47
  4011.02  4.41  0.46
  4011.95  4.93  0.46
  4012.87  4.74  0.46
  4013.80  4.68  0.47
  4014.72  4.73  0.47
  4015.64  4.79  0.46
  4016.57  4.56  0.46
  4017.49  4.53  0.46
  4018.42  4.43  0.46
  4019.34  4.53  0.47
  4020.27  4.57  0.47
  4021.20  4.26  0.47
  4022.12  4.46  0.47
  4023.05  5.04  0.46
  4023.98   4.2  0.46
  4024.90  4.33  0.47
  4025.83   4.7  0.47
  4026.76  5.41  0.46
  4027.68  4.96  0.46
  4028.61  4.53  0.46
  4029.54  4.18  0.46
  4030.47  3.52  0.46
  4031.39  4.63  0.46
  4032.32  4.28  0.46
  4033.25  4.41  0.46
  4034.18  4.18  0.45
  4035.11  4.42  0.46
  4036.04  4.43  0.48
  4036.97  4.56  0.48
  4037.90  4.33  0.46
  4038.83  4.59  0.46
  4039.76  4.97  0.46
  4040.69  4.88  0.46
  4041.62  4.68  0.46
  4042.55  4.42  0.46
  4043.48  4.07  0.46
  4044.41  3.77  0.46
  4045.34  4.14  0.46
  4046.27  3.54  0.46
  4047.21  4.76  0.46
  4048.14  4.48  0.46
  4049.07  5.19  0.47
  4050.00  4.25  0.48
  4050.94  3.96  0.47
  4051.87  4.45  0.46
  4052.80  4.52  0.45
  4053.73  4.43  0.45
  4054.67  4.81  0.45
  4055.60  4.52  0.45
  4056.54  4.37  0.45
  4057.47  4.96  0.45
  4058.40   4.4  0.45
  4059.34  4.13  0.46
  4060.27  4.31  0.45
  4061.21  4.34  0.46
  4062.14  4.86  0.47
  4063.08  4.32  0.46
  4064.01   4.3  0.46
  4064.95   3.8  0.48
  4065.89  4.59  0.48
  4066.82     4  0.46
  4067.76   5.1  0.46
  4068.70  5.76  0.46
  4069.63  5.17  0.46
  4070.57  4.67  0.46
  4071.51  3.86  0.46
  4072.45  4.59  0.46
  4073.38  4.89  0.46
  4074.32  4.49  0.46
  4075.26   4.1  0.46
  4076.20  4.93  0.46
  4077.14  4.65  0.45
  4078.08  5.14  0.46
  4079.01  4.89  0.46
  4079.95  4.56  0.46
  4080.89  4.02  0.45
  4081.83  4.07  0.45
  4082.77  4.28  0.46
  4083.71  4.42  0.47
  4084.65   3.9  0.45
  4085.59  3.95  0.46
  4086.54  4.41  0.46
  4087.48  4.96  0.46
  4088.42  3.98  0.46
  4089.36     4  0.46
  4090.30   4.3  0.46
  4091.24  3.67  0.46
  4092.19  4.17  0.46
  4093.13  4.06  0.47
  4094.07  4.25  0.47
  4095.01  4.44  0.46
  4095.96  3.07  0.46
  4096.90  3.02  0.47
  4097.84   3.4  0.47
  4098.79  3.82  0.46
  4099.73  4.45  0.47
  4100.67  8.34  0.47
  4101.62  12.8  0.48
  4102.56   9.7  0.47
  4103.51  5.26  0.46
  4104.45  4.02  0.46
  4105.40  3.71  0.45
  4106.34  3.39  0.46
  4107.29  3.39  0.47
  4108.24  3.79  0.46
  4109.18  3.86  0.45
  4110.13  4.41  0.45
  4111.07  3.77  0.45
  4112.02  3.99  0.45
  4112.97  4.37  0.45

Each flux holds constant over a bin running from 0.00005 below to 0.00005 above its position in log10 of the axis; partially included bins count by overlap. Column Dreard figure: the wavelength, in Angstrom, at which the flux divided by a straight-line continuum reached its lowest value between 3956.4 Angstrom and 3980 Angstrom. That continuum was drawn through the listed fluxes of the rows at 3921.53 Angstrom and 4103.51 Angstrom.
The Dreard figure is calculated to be 3973.34 Angstrom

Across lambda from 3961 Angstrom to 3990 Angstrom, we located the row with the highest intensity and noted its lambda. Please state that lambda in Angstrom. 3969.68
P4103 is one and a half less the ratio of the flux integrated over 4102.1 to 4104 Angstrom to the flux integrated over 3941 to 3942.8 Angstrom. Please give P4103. -0.2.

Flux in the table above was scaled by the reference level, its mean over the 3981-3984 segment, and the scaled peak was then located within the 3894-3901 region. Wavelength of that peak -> 3898.12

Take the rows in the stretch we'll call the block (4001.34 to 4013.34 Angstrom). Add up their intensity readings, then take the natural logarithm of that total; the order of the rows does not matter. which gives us 4.09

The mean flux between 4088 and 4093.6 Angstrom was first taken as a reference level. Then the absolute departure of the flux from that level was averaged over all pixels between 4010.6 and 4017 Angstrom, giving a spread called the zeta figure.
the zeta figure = 0.66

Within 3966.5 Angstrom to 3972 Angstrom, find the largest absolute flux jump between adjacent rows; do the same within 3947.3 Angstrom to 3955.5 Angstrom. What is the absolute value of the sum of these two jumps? 3.4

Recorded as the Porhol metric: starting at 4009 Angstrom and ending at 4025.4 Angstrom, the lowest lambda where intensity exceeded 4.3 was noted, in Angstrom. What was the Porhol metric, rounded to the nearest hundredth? 4009.18 Angstrom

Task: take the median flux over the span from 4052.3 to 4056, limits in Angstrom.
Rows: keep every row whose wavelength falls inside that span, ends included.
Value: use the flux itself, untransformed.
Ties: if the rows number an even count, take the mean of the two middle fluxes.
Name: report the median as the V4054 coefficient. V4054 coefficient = 4.52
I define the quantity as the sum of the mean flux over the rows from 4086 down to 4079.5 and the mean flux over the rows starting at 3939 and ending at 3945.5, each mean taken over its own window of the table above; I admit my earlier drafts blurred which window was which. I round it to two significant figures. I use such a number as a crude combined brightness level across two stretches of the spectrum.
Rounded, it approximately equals 8.5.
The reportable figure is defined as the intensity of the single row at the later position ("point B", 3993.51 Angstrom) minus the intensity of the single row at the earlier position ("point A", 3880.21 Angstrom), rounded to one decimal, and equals 0.6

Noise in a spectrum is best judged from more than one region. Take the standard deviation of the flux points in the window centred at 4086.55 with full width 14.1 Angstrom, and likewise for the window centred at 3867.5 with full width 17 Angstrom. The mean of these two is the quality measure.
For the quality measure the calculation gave 1.0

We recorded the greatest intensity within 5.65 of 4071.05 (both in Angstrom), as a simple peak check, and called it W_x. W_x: 5.76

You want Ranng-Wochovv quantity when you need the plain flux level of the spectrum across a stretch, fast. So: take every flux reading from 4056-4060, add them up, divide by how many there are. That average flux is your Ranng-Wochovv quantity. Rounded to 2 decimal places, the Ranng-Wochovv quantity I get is 4.46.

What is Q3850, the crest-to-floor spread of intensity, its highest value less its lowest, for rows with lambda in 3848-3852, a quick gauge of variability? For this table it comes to 0.86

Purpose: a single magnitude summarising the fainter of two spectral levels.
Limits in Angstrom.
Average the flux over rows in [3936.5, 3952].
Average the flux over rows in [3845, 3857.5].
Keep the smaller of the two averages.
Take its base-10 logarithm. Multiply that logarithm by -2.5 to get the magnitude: -1.65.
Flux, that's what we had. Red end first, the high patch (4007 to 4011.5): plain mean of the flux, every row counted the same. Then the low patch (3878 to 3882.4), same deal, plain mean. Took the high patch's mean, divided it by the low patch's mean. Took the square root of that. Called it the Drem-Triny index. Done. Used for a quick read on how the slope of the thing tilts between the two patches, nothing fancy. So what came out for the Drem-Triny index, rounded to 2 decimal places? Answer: 1.05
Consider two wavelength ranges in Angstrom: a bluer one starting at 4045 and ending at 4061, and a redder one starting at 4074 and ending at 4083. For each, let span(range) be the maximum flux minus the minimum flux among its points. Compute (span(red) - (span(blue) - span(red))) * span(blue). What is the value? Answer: 1.0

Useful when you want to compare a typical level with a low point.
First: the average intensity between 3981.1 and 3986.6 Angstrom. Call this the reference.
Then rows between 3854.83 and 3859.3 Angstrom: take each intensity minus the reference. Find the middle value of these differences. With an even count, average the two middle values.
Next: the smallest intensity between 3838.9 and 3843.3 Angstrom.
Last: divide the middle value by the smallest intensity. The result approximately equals 0.15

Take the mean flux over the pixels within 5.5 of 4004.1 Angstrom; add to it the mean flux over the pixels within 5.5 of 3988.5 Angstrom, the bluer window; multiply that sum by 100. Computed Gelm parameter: 926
